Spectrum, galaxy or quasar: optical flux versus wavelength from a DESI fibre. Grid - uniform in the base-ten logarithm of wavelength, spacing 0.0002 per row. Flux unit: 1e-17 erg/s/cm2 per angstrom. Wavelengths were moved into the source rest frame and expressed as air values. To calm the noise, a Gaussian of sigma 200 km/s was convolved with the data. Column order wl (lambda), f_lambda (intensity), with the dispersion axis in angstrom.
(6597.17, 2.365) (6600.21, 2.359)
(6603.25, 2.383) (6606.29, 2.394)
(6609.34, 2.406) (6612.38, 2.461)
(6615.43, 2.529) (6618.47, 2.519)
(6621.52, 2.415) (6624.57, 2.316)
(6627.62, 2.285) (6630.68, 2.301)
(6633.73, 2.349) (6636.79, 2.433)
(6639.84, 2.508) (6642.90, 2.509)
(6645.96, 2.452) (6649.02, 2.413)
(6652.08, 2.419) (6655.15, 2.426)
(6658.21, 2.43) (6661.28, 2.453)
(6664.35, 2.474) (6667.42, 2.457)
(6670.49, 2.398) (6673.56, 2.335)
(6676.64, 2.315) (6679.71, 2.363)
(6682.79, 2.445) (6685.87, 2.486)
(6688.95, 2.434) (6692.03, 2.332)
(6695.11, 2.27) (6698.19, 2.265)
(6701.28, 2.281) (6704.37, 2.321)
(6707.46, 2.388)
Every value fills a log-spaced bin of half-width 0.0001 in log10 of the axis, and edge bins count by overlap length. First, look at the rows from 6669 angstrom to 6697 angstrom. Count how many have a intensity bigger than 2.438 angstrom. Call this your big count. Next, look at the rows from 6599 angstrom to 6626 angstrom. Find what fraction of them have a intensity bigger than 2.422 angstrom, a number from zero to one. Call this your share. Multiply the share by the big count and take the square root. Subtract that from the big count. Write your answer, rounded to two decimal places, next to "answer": 1.18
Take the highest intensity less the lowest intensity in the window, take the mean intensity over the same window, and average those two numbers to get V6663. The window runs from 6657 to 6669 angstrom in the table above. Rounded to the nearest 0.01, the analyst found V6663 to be 1.25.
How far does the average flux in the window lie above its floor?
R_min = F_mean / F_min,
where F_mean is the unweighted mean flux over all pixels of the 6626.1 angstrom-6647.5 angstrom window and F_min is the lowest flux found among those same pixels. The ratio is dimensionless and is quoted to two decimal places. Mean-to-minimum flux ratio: 1.05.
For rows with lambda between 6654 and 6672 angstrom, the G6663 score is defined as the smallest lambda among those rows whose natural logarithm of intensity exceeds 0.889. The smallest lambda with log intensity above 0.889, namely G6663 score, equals 6661.28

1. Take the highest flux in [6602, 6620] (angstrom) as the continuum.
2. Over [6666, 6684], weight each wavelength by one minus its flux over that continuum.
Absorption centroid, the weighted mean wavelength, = 6675.4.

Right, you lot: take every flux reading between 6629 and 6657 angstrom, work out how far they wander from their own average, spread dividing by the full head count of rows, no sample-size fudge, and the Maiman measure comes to 0.063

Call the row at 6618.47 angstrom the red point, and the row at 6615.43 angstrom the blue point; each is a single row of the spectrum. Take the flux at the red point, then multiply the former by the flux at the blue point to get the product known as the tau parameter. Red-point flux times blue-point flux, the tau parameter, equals 6.37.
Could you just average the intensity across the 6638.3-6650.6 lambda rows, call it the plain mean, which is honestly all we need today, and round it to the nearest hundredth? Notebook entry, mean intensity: 2.47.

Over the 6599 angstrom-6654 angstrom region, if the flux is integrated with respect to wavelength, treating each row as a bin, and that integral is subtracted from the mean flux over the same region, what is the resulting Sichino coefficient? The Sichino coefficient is -130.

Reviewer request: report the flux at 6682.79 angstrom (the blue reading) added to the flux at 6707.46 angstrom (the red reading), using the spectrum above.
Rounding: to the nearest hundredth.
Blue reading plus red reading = 4.83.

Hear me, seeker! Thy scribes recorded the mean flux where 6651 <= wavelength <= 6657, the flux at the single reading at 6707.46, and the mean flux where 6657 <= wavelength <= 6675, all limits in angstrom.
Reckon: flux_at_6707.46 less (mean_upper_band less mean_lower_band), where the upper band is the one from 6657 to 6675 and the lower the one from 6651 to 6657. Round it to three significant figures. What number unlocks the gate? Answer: 2.39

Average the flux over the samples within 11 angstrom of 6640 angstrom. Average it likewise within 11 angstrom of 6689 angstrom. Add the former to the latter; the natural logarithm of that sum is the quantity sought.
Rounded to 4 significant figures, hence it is 1.567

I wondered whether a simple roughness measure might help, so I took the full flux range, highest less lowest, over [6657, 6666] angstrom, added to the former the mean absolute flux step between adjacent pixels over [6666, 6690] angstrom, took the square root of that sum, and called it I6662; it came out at 0.31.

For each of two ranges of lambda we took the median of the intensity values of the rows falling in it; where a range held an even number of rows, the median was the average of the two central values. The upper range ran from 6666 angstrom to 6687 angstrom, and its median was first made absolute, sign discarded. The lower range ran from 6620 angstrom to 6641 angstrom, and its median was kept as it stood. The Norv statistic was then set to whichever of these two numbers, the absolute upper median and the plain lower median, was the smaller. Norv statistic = 2.35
